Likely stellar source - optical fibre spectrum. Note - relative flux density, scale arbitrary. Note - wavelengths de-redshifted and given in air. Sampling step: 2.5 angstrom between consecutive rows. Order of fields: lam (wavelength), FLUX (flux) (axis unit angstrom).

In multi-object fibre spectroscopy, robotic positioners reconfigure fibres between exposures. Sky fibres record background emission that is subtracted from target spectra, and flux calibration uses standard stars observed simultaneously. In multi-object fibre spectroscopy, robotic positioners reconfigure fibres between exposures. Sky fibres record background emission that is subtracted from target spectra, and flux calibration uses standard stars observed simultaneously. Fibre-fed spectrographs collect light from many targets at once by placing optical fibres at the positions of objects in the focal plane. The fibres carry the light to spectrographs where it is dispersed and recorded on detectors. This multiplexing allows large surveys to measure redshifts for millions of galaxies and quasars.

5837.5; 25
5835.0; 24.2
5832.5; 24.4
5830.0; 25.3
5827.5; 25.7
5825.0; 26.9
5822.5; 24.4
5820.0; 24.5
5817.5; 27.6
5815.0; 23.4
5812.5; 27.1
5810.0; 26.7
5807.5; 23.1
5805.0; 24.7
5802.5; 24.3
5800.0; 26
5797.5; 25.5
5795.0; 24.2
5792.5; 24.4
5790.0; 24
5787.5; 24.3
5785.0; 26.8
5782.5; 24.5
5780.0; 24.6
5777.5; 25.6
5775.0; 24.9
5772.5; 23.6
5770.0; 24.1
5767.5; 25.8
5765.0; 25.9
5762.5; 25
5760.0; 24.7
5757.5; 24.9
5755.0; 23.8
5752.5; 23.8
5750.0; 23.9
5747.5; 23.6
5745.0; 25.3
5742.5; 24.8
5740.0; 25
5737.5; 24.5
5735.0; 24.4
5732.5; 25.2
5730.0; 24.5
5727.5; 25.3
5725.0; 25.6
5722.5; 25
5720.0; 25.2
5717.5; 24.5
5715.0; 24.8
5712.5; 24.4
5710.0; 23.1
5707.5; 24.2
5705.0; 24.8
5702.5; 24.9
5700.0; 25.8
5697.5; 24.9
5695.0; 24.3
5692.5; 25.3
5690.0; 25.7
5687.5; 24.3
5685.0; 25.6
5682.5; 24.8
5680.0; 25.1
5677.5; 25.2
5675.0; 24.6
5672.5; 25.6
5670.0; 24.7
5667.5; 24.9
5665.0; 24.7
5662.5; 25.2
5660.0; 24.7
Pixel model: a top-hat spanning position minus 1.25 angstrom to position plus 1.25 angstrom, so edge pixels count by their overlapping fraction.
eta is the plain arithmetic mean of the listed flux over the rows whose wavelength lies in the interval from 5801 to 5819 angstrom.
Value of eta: 25.3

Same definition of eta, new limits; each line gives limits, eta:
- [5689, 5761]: 24.7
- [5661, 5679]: 25.0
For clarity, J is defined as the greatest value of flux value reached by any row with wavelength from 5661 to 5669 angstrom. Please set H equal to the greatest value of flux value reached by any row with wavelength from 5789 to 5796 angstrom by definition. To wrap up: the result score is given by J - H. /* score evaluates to 0.80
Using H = 24.4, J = 25.2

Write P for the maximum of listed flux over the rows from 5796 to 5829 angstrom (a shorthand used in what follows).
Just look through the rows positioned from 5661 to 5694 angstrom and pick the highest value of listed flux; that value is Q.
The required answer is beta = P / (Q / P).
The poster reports 29.6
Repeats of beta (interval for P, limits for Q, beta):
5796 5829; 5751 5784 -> 29.4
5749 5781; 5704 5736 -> 26.2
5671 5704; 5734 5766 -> 25.7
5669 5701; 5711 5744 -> 26.0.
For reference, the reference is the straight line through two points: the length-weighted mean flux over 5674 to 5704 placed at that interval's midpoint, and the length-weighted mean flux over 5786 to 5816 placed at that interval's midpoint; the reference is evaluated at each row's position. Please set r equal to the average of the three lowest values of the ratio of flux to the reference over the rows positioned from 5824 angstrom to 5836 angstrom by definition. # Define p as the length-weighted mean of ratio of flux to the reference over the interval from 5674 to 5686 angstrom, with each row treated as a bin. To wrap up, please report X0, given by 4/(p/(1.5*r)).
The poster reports 5.97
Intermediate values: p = 1.00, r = 0.994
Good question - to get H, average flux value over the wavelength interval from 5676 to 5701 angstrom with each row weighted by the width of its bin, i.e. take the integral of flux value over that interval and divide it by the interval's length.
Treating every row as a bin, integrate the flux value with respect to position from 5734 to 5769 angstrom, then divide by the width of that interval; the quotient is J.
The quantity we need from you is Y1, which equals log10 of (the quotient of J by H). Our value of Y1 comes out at -0.007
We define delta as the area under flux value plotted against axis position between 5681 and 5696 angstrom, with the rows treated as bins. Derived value 375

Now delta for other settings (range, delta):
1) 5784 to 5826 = 1056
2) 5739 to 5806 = 1658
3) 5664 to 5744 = 1989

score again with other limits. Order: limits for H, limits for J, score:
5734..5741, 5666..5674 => 0.60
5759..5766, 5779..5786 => 0.90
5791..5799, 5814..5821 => 2.10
